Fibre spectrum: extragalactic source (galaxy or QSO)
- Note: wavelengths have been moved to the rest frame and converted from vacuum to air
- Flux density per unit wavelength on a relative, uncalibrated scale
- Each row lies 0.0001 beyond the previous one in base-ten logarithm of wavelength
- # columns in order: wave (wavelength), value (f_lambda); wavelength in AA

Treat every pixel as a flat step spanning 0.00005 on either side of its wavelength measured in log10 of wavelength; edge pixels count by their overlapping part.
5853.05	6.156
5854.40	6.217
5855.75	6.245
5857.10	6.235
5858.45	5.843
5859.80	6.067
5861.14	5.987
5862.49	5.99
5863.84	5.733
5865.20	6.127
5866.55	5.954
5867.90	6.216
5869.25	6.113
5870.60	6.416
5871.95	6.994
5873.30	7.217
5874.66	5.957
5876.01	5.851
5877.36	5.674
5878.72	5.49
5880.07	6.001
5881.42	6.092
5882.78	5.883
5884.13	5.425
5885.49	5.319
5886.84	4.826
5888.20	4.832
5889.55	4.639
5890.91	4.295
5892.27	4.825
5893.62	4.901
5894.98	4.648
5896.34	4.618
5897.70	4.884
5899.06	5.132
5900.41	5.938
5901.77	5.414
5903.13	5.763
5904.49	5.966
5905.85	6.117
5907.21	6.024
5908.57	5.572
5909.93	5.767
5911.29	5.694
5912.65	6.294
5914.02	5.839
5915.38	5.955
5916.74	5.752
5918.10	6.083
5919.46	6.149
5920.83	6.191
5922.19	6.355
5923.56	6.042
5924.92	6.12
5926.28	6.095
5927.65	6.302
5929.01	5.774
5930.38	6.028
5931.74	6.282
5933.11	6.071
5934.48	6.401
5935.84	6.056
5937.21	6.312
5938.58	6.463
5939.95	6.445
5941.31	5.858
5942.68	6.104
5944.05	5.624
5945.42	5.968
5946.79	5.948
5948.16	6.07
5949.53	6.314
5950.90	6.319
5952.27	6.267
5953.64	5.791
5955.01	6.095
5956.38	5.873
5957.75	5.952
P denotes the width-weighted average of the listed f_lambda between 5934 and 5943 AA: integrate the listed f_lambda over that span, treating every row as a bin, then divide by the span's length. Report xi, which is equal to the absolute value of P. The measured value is 6.24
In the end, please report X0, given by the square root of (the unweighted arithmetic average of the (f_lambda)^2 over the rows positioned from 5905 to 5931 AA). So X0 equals 6.0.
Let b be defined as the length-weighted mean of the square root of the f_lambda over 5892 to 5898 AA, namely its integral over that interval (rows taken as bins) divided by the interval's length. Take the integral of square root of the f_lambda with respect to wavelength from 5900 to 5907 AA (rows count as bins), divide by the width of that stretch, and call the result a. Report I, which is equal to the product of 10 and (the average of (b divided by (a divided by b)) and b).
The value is 20.8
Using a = 2.42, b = 2.18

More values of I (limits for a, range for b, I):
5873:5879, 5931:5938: 25.2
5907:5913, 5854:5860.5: 25.0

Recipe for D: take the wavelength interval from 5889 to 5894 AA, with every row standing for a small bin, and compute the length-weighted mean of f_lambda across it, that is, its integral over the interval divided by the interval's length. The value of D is 4.7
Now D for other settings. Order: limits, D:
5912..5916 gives 6.0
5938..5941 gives 6.4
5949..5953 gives 6.3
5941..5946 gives 5.9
